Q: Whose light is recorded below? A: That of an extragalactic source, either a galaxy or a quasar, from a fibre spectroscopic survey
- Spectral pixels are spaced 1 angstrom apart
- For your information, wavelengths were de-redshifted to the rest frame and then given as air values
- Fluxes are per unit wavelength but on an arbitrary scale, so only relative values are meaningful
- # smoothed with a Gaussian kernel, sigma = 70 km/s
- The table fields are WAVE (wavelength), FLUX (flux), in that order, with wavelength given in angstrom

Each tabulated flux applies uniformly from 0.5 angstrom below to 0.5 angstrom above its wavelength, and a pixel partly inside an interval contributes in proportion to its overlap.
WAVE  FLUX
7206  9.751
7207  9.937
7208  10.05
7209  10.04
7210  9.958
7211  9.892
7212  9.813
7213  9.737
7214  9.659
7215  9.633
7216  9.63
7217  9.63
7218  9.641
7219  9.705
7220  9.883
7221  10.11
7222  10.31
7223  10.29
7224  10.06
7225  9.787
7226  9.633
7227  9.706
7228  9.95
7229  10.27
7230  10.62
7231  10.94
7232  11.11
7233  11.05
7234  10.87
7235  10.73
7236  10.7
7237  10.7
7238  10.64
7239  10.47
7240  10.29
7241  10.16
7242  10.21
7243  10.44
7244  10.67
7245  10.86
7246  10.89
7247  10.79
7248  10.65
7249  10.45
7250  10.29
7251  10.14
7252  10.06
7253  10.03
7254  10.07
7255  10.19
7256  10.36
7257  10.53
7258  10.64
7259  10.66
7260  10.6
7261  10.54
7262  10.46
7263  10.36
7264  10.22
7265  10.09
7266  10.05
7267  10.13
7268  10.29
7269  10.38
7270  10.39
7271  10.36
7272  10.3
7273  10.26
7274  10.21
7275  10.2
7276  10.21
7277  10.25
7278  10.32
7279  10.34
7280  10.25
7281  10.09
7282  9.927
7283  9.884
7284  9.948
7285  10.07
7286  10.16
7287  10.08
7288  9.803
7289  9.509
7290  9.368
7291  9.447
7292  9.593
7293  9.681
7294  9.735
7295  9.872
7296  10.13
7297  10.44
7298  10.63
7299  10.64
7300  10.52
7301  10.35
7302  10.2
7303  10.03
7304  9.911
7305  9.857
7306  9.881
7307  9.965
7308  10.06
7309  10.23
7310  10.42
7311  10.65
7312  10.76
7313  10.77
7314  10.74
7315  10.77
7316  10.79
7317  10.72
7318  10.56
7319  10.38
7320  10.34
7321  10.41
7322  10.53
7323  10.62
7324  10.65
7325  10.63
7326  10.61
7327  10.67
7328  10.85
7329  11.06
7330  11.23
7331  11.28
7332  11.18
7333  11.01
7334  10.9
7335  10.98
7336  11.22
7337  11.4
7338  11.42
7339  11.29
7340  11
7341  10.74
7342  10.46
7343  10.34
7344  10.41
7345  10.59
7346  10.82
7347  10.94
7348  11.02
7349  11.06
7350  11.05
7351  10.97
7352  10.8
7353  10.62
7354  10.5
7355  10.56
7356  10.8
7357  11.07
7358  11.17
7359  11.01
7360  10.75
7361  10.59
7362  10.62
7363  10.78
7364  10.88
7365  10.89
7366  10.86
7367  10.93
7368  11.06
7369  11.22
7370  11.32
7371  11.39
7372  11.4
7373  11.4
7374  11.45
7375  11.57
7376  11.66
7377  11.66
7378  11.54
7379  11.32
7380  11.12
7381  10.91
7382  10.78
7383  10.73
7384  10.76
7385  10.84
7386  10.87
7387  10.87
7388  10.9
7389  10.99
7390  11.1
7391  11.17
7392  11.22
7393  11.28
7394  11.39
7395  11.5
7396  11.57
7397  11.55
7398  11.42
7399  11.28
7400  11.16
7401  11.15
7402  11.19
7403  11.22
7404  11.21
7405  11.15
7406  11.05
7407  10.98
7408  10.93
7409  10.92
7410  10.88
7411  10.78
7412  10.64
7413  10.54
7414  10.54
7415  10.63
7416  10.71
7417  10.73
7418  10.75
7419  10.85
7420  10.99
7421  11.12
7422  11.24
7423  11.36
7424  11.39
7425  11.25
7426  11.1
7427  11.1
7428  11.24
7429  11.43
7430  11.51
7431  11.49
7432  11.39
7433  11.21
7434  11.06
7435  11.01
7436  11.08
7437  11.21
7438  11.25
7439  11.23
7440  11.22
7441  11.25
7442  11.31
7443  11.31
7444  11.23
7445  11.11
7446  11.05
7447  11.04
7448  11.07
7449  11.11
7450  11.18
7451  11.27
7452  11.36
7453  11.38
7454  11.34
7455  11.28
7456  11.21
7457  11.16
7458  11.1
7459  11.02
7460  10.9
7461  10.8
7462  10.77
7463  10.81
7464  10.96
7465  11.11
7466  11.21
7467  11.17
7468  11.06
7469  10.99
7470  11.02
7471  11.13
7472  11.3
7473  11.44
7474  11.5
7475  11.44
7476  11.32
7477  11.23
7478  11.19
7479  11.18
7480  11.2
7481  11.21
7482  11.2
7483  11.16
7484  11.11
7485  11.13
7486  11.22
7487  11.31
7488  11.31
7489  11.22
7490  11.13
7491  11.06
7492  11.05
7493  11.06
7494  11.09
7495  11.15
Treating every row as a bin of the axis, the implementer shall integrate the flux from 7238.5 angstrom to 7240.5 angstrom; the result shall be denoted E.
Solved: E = 21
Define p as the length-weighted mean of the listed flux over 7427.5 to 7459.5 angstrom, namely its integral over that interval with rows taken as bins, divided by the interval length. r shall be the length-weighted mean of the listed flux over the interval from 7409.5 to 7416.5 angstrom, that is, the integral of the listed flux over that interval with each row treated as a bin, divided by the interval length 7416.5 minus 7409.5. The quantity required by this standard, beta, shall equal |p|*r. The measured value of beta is 120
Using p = 11.2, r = 10.7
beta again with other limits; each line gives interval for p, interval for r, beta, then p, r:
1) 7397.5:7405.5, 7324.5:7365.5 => 122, 11.2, 10.9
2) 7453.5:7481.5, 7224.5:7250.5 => 117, 11.1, 10.5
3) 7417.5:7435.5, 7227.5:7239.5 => 119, 11.2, 10.7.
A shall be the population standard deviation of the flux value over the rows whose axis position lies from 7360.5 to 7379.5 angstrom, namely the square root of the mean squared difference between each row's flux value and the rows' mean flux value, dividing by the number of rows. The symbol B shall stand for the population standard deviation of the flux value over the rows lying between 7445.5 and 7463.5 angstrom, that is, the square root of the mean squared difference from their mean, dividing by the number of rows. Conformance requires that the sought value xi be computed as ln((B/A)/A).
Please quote 0.49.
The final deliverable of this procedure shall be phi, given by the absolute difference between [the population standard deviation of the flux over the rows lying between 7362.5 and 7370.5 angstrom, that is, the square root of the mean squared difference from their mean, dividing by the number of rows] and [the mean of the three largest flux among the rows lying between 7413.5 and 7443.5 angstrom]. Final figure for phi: 11.3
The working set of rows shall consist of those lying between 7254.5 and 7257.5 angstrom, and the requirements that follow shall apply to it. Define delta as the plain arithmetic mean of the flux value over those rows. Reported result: 10.4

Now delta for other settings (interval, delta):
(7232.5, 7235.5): 10.9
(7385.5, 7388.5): 10.9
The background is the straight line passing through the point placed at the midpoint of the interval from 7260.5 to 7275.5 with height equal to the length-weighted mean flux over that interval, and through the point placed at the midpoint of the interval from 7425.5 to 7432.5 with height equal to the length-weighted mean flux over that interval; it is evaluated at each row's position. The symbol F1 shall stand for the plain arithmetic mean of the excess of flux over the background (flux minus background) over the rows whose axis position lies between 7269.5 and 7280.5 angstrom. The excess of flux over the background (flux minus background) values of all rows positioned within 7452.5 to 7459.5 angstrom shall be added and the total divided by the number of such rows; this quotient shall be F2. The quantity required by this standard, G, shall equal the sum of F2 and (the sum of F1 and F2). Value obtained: -0.6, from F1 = 0.0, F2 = -0.3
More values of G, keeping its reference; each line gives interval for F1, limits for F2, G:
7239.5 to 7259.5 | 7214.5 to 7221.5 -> -0.2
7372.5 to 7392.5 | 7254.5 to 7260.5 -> 0.7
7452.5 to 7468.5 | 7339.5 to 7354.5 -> -0.5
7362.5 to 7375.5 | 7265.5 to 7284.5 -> 0.0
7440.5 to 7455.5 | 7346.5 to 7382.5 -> 0.1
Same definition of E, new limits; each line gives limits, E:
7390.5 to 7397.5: 80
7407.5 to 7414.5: 75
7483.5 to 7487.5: 45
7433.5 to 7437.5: 44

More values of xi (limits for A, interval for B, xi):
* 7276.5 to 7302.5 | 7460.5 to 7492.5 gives 0.34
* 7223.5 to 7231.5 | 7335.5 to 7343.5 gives 0.75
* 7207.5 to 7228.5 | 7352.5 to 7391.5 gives 1.94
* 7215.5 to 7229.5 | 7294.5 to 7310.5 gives 1.42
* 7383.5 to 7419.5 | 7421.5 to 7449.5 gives 0.58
